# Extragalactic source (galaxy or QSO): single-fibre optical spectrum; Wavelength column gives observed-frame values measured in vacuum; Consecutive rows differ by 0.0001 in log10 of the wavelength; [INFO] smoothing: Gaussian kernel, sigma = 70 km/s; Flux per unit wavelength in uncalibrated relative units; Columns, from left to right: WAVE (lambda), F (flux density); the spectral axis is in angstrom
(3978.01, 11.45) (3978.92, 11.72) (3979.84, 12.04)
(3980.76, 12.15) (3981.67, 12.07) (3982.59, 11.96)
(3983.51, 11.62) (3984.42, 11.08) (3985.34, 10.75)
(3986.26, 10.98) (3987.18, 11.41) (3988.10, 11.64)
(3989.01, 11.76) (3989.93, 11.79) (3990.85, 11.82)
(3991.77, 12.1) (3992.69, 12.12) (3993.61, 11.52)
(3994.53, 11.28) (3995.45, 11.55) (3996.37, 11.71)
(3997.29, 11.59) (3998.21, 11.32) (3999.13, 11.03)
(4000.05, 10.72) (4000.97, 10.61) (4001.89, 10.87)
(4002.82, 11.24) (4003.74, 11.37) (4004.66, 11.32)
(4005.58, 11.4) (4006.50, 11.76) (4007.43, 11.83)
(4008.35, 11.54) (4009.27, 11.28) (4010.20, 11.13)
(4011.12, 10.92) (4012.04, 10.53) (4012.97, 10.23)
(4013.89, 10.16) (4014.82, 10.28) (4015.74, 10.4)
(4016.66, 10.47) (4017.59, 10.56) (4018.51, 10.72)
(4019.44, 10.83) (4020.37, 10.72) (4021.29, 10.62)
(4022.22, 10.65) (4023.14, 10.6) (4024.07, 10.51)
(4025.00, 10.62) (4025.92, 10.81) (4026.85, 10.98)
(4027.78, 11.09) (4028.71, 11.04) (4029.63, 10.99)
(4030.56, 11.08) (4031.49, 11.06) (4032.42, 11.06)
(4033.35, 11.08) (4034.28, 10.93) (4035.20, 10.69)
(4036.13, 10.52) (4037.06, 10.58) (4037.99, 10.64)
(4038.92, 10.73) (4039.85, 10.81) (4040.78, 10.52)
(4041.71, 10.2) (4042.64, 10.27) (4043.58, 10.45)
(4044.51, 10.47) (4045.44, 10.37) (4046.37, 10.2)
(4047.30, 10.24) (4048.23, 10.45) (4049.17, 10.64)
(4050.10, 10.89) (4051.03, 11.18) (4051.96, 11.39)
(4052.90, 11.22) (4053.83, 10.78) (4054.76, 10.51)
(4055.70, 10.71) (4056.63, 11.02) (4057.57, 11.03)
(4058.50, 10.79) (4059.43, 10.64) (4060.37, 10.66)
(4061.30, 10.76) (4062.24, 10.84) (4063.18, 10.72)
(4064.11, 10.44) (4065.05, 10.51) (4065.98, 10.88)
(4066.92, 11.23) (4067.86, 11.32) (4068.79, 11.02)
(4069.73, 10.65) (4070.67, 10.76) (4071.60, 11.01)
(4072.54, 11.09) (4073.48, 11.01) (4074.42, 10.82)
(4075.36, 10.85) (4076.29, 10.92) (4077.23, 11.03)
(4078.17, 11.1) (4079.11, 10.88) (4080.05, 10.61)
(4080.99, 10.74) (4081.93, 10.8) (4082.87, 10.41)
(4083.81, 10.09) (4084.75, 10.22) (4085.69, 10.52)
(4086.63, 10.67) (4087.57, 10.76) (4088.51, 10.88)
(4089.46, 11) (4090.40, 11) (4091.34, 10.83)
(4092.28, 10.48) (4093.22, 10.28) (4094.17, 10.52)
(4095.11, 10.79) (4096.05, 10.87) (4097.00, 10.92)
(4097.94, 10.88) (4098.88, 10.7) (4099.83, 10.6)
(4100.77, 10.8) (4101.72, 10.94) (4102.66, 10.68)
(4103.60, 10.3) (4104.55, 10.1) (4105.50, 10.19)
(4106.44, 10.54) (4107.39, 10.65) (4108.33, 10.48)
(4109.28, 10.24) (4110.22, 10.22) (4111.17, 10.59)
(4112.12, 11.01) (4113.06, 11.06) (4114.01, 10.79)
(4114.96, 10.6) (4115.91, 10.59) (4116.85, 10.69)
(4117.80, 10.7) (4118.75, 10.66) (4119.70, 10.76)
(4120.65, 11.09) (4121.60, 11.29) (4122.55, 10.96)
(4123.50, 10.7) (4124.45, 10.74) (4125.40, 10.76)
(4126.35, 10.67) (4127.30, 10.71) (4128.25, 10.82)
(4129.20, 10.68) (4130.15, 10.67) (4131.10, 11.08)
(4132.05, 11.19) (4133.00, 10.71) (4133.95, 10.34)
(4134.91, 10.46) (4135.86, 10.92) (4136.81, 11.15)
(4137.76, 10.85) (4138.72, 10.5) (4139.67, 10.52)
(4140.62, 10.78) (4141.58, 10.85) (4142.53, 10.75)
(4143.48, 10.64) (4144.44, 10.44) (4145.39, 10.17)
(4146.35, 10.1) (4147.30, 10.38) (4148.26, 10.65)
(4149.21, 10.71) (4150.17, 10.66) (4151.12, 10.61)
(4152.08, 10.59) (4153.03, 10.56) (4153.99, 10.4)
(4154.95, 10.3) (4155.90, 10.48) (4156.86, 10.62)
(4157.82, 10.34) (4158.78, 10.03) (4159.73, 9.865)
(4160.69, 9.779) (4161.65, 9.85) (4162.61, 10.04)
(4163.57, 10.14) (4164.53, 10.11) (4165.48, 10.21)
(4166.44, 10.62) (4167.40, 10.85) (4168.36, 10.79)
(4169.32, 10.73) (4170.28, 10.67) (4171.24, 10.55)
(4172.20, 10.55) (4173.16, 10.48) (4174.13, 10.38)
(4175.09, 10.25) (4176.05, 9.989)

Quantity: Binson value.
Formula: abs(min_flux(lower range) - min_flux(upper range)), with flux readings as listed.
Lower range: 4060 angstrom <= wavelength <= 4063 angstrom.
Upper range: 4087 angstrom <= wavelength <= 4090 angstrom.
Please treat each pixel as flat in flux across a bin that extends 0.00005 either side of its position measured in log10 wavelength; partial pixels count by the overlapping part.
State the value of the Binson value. 0.10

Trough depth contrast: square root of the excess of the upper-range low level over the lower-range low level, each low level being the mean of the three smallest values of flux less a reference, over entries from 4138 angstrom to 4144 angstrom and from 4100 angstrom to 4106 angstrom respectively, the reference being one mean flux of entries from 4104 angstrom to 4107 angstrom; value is 0.60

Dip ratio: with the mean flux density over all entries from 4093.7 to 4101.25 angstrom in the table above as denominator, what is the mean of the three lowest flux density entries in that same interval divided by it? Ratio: 0.986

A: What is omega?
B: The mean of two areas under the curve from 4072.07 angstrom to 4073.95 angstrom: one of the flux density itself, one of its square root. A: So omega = 13.48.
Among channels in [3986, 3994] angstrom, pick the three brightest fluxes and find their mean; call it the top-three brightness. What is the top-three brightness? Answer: 12.0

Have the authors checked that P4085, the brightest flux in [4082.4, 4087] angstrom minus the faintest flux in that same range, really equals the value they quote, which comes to 0.6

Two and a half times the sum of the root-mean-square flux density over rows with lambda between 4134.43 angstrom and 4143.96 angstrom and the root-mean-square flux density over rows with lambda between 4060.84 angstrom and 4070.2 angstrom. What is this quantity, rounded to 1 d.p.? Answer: 54.0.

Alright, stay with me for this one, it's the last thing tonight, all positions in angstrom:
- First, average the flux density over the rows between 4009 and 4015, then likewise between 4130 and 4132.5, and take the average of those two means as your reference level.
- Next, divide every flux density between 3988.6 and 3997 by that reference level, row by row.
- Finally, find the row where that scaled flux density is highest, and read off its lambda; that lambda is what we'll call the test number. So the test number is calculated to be 3992.69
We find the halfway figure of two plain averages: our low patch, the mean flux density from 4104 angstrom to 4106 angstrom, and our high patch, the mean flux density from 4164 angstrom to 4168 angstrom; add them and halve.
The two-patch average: 10.3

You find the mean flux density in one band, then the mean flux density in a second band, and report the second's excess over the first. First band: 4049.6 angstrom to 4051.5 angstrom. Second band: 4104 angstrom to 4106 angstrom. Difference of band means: -0.9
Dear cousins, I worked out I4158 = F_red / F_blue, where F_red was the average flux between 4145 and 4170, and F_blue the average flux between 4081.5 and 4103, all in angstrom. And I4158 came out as 0.97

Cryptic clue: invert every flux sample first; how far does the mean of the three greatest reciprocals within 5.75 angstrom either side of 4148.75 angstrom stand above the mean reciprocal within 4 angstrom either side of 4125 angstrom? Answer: 0.006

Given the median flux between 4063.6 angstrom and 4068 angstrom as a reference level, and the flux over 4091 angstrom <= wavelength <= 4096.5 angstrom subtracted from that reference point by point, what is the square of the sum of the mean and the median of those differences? 0.23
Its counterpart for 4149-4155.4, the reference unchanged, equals 0.39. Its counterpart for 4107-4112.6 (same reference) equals 0.48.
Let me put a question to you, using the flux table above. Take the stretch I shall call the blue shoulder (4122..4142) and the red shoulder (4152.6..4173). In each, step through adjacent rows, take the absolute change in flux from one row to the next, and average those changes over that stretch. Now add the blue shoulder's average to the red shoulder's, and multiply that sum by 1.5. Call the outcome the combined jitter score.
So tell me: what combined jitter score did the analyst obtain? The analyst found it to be 0.51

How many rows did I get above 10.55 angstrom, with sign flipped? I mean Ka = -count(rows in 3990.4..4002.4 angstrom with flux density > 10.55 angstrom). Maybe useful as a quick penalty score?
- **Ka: -13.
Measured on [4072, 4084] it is -11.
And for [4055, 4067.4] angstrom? -11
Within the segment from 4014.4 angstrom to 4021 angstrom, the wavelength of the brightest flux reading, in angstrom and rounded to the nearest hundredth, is 4019.44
